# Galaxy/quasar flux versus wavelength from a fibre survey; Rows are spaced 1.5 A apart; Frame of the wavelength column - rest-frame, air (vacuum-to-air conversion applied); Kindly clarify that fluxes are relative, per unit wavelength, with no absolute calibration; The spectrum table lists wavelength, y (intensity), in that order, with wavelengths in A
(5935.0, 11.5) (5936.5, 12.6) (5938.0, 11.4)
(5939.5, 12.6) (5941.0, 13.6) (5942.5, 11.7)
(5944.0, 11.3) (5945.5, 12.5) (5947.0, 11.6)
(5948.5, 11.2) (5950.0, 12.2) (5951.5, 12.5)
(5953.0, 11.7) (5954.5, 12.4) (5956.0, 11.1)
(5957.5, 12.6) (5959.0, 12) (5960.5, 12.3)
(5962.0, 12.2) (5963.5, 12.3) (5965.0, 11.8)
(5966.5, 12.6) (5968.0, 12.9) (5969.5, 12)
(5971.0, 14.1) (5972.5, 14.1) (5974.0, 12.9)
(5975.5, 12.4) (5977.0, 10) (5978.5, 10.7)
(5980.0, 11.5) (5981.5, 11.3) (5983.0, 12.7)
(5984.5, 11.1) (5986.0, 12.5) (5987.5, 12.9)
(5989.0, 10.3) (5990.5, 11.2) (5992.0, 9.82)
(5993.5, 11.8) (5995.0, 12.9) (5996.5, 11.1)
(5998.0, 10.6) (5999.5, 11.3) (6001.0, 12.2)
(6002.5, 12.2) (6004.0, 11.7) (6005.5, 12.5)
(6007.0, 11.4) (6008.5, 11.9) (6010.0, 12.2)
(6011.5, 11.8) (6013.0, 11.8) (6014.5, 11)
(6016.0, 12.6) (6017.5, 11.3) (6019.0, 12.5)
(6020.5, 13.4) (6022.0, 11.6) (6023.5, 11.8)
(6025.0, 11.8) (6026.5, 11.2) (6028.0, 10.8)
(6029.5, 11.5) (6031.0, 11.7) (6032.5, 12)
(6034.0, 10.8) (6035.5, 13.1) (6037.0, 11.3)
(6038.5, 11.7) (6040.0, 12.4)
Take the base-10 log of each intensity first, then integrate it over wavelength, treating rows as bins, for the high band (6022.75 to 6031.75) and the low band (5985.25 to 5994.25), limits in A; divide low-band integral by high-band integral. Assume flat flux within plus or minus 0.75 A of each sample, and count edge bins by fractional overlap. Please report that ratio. 1.00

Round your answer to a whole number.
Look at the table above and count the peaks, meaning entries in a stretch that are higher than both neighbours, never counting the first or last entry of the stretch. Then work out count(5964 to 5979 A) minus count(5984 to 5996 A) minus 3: -4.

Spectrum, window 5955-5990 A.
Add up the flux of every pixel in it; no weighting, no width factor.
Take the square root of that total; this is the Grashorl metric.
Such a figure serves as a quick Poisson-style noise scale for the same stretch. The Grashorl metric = 16.7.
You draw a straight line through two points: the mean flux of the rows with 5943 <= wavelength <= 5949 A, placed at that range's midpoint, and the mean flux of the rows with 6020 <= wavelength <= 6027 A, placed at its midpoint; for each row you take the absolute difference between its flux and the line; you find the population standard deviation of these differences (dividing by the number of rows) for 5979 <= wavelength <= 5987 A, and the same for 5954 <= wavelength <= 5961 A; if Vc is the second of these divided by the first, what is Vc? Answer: 0.9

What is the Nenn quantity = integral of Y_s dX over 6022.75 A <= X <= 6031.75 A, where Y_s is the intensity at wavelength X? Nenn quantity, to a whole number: 103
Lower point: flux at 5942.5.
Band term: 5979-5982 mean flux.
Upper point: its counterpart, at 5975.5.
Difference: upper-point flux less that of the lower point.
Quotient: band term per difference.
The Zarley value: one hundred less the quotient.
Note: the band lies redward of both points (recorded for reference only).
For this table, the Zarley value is 84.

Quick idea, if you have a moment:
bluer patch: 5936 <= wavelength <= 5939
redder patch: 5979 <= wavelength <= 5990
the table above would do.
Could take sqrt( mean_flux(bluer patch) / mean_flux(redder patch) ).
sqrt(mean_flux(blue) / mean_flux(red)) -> 1.01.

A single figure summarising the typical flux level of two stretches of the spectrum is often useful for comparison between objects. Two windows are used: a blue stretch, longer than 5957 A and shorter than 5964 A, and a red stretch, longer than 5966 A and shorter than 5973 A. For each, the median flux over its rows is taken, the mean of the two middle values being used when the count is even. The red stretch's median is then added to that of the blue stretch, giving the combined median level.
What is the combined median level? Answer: 25.2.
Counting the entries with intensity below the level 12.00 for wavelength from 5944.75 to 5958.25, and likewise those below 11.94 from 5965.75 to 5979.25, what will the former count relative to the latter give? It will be 2.0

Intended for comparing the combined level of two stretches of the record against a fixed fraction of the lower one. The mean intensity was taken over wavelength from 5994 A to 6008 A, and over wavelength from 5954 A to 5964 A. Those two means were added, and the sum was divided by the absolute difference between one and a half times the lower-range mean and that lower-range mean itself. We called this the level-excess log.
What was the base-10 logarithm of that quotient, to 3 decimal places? 0.596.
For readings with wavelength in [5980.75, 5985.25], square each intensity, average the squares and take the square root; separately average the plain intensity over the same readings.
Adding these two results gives 23.4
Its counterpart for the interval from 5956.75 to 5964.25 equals 24.6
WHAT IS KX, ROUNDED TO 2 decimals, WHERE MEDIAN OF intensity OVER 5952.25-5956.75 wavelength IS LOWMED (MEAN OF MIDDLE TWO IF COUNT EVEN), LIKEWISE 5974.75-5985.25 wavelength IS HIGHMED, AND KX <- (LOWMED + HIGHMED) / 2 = 11.50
